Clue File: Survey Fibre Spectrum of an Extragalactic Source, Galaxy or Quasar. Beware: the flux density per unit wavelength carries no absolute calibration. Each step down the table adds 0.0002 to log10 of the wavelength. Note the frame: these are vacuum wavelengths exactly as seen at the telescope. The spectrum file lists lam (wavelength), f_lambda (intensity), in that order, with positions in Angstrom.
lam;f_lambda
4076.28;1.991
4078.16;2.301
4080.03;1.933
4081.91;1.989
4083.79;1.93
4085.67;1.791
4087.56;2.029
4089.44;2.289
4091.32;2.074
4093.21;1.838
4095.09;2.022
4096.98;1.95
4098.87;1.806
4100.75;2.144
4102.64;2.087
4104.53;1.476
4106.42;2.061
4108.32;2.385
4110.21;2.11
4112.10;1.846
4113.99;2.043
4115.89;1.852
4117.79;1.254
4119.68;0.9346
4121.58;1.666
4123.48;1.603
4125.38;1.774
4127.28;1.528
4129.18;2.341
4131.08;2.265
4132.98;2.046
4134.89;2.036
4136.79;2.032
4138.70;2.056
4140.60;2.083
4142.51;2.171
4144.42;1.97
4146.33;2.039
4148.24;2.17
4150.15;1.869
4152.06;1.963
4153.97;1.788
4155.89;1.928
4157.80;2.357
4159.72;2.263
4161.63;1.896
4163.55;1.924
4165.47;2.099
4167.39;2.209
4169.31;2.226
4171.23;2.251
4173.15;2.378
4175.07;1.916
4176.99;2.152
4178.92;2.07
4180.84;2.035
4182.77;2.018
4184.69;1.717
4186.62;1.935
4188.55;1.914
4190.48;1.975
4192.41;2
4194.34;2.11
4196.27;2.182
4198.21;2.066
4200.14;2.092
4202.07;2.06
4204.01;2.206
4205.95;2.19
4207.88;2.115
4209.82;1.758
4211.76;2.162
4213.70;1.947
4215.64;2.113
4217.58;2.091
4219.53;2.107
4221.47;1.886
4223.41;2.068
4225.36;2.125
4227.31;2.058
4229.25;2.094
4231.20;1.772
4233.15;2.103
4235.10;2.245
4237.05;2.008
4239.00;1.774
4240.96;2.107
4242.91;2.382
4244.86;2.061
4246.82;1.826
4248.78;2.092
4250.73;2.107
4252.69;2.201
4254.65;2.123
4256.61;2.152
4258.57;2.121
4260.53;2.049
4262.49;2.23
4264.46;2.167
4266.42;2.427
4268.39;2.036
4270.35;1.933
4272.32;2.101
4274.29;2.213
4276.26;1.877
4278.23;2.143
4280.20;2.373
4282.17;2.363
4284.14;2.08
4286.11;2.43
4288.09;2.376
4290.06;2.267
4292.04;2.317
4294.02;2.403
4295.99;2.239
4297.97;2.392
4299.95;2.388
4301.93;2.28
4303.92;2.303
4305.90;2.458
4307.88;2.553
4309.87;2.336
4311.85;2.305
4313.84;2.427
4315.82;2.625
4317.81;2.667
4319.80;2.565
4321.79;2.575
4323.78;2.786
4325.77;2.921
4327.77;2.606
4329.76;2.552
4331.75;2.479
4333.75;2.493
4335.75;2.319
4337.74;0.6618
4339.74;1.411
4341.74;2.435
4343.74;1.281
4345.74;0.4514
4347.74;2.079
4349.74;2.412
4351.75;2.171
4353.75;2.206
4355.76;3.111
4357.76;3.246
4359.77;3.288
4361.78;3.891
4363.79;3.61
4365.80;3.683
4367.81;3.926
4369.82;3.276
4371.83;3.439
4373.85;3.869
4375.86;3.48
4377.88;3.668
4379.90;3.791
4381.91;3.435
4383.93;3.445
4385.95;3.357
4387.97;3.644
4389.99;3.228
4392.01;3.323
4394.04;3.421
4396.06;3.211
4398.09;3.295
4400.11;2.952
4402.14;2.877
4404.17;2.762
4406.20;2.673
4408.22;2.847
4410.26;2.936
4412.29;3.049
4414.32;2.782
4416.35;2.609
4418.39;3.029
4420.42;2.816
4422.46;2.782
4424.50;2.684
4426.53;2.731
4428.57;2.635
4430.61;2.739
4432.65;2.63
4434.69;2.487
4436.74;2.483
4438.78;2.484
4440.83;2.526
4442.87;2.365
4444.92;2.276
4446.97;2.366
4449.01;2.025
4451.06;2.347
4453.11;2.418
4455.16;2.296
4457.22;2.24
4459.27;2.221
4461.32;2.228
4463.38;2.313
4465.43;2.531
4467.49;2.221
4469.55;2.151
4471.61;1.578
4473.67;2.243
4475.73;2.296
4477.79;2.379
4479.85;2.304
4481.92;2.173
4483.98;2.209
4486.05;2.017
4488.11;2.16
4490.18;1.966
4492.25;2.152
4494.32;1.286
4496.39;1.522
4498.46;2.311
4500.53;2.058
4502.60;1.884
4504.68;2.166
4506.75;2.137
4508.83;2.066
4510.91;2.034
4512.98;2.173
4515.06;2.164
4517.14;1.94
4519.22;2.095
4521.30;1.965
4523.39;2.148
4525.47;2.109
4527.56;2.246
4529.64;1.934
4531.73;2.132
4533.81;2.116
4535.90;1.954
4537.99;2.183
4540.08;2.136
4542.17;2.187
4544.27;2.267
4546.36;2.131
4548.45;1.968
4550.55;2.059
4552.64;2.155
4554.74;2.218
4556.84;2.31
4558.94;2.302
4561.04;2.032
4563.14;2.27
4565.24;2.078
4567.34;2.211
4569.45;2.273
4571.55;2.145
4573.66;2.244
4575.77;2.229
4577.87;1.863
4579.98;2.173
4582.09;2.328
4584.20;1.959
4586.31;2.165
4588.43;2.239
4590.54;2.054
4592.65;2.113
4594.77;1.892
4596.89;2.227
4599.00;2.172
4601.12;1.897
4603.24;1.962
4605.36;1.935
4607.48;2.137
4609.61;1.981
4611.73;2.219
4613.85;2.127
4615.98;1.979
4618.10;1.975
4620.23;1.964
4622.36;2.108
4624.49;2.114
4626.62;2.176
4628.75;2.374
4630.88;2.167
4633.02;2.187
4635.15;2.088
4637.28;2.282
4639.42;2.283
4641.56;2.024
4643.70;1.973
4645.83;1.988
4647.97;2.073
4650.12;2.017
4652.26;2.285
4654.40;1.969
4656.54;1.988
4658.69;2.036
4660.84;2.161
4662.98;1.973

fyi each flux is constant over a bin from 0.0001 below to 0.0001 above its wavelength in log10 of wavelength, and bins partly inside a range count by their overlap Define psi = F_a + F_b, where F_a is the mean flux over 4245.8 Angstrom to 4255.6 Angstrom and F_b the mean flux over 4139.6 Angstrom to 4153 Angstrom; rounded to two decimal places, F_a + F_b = 4.11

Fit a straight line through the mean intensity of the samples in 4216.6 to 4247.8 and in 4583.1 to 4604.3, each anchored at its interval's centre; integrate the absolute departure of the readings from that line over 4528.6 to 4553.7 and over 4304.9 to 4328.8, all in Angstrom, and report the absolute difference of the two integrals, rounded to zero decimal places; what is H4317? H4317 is 10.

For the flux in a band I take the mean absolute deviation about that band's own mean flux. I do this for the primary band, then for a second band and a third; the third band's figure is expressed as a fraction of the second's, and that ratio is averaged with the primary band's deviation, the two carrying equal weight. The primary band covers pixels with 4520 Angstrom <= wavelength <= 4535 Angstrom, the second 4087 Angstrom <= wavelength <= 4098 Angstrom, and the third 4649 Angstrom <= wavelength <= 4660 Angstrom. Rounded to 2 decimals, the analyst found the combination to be 0.50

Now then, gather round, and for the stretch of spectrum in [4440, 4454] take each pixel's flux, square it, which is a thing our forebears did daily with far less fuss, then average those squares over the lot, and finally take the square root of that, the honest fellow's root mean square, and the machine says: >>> 2.34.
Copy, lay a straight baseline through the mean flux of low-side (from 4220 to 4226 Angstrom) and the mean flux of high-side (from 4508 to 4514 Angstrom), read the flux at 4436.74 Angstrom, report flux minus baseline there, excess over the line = 0.41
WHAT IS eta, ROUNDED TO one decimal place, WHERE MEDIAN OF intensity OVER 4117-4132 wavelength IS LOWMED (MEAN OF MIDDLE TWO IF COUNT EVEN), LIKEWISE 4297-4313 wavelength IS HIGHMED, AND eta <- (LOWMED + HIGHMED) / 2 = 2.0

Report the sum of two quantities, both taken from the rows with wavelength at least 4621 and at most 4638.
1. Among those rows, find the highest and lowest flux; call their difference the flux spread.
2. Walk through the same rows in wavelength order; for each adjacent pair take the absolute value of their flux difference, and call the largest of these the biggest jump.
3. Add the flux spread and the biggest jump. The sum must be 0.49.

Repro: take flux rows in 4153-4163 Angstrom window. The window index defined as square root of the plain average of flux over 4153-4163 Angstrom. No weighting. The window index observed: 1.43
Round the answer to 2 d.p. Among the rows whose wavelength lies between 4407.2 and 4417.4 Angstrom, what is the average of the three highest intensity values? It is 2.94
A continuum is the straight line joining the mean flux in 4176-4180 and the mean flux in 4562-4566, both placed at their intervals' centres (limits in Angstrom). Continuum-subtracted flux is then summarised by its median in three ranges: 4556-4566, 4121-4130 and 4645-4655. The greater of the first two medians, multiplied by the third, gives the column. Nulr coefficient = -0.016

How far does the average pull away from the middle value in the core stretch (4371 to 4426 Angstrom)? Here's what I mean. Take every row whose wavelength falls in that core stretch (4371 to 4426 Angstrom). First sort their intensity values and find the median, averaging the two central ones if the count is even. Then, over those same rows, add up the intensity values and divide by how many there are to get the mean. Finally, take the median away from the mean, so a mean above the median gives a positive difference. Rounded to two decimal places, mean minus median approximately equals -0.05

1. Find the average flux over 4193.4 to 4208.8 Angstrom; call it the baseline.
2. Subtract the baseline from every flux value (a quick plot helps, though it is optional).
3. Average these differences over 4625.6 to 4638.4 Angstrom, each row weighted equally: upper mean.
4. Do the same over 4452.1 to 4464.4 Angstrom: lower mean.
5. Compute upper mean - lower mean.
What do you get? -0.1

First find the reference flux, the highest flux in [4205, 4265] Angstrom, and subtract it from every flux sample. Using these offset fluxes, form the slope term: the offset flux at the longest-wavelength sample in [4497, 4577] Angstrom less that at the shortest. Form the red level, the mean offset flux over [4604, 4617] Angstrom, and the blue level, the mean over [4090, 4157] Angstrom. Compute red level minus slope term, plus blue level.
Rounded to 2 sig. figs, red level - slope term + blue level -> -0.70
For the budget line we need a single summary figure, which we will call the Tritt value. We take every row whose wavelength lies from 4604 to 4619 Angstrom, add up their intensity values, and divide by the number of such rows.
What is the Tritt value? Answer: 2.05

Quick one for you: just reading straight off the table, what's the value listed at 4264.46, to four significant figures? 2.167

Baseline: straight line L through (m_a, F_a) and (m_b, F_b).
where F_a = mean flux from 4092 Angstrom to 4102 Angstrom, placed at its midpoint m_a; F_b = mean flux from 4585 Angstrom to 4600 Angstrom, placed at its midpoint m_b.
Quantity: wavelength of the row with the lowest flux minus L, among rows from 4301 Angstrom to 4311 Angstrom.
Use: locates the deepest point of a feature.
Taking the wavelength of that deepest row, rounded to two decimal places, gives 4301.93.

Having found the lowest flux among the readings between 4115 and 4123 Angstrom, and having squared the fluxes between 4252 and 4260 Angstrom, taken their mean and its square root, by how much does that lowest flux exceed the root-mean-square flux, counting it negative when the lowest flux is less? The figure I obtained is -1.2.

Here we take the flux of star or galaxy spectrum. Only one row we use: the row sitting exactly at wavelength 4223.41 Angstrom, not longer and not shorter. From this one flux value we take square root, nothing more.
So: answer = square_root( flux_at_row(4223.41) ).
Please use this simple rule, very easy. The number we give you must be 1.44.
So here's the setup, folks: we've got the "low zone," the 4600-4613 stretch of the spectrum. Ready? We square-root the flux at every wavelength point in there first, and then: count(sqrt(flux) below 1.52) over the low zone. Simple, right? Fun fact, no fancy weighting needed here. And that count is 6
